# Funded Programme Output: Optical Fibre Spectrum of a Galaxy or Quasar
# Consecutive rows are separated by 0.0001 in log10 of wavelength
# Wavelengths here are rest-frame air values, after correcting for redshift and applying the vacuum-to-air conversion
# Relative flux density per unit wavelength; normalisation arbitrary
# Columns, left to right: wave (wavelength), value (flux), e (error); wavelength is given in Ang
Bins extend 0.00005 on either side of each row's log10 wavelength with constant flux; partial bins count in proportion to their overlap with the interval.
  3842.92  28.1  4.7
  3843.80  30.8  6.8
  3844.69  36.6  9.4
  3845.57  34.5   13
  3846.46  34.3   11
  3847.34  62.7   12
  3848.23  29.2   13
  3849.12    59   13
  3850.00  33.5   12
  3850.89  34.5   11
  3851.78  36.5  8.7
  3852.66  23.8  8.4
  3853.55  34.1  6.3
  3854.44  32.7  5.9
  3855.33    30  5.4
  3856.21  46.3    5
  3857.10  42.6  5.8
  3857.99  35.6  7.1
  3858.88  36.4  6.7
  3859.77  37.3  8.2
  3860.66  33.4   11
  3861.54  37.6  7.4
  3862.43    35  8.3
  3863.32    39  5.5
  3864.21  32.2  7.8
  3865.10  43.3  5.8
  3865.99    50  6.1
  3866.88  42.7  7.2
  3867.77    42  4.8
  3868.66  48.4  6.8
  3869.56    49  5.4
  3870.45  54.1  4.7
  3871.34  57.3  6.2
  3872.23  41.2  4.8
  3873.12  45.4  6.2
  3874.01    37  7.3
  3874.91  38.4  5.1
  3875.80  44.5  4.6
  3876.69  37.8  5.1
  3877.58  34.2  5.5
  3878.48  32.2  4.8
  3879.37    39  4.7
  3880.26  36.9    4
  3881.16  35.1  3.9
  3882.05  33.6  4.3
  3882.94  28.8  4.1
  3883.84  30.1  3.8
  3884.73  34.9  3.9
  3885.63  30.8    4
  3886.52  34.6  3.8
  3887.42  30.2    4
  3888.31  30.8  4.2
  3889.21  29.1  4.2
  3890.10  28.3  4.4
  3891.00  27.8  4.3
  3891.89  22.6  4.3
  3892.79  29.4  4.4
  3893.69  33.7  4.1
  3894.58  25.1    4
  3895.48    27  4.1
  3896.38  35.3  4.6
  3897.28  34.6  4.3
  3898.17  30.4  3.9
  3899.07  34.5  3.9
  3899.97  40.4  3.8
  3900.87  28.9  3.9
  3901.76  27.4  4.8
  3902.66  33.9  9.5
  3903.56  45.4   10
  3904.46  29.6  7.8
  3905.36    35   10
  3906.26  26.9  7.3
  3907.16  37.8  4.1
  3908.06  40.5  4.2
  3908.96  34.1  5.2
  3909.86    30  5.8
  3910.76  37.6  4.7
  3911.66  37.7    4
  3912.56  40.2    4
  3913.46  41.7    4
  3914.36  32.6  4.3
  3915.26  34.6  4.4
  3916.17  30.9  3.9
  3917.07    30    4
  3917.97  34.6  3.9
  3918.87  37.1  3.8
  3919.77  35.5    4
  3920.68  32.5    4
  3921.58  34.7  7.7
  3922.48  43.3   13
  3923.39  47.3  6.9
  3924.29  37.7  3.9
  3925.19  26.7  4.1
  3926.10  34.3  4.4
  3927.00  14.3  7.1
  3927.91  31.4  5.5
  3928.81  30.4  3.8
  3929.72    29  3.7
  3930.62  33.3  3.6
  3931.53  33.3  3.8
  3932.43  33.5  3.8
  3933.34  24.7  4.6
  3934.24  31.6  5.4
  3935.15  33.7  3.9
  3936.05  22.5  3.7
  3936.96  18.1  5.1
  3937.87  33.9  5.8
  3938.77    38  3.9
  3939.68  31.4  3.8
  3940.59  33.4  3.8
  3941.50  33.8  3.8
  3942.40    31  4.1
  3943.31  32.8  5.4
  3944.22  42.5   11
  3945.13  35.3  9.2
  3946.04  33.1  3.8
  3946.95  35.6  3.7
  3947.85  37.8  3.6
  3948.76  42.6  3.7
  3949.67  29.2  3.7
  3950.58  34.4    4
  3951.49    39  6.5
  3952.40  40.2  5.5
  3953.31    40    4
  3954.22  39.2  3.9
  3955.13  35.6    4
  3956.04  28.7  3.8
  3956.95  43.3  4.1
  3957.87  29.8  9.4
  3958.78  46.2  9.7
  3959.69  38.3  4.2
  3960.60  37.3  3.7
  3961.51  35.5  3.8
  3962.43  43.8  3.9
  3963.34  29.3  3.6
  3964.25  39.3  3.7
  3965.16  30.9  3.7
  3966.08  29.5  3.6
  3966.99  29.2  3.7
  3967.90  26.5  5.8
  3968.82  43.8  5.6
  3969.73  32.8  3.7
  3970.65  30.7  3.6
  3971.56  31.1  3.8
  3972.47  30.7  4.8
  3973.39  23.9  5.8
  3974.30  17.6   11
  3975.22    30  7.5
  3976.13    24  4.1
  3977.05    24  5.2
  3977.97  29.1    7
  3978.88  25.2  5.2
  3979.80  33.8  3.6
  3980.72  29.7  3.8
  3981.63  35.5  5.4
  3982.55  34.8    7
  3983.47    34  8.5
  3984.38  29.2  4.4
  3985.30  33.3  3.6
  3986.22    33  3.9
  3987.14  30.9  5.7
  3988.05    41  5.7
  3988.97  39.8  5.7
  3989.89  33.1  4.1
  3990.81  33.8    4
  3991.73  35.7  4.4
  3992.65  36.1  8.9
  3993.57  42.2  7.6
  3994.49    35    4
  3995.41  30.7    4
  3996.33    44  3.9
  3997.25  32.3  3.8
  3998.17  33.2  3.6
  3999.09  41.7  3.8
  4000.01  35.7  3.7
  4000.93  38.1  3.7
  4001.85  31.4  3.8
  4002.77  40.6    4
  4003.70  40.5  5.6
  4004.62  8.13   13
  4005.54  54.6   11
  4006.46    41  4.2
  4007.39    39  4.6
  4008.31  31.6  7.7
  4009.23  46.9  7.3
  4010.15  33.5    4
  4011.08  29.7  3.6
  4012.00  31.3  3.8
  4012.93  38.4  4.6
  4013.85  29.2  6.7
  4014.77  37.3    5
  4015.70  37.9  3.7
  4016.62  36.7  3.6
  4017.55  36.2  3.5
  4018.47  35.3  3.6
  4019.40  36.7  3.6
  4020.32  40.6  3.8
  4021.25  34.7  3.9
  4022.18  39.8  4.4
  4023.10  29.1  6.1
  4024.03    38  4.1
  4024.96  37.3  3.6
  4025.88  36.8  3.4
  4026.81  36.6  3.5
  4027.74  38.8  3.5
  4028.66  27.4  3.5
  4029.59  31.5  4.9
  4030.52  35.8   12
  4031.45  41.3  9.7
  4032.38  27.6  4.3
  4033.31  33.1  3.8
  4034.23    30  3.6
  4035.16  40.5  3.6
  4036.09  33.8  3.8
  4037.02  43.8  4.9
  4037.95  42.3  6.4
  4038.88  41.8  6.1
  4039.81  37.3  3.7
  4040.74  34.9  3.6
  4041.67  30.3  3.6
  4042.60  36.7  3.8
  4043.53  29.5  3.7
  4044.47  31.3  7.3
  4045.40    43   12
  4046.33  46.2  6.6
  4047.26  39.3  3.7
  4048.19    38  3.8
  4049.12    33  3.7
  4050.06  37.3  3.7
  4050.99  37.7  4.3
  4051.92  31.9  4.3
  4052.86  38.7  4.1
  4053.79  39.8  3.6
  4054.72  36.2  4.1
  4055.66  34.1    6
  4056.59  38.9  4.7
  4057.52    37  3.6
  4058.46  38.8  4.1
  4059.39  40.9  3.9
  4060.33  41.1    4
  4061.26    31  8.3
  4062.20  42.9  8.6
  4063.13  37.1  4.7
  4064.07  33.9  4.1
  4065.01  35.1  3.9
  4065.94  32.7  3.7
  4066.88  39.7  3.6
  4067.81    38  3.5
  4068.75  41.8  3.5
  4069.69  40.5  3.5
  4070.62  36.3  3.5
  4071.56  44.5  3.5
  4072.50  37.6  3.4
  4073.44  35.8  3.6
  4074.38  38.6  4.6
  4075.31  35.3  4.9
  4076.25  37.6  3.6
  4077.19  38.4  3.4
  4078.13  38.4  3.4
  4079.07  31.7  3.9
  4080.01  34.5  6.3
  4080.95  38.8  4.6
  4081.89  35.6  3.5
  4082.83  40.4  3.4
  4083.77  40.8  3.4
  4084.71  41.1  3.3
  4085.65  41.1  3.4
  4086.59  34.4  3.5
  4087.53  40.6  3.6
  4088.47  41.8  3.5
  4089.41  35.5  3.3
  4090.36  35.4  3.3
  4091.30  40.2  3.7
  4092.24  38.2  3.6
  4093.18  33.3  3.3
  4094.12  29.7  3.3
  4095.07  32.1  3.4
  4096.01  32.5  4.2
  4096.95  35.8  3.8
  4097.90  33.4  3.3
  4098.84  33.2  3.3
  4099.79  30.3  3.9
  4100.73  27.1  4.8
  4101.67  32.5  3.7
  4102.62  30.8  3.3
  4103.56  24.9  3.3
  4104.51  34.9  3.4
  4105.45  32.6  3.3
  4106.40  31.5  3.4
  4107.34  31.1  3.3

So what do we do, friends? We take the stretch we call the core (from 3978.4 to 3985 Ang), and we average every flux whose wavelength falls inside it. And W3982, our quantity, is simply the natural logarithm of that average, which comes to 3.46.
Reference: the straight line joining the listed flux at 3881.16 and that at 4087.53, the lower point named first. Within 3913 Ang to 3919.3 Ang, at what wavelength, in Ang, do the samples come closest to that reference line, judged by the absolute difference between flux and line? 3918.87 Ang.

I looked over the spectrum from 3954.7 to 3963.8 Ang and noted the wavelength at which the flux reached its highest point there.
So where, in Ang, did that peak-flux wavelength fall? 3958.78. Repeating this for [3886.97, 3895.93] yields 3893.69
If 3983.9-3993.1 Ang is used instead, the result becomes 3988.05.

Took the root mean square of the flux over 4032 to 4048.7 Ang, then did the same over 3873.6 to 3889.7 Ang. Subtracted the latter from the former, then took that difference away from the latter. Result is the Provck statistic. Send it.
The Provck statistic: 32.1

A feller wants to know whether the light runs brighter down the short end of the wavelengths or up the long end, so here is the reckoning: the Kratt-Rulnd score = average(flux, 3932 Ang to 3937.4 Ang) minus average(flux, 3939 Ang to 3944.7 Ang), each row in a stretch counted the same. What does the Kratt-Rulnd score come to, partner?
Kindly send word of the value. -7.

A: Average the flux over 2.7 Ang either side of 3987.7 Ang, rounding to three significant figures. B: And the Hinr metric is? 35.2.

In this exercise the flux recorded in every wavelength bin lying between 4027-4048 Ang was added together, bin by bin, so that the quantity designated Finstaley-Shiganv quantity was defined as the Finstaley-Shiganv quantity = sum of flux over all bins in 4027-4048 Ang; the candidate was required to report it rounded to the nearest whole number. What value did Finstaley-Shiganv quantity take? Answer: 796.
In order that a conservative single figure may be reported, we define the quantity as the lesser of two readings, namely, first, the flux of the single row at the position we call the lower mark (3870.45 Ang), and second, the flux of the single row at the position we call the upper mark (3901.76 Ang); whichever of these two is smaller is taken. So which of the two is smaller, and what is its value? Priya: 27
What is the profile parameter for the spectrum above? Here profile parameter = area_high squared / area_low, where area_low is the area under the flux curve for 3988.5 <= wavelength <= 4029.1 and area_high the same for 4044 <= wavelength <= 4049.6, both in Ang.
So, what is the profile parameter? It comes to 32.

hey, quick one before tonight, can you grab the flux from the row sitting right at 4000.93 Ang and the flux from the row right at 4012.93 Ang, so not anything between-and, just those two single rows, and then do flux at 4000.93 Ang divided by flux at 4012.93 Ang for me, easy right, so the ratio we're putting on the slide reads 0.99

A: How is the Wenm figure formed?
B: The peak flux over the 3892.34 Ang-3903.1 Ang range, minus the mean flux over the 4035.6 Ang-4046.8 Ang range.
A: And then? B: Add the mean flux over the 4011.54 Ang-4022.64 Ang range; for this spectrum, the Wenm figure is 39.0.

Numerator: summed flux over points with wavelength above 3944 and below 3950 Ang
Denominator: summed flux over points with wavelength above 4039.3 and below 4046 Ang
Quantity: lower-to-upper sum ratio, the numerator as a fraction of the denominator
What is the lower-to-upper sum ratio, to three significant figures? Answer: 1.05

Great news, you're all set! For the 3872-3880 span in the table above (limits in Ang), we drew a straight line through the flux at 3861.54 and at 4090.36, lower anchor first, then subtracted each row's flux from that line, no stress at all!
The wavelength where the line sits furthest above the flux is 3878.48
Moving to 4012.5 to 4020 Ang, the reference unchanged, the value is 4013.85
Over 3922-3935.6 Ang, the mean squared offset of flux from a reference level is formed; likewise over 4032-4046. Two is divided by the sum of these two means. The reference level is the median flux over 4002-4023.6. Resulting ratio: 0.019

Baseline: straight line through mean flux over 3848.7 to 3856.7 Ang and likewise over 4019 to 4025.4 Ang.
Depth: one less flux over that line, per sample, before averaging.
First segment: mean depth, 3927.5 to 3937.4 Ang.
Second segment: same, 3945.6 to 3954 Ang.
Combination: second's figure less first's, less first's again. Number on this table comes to -0.41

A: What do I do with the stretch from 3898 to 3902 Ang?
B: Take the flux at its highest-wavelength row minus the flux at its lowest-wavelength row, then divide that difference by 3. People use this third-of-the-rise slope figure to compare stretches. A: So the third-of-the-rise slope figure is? -1.0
